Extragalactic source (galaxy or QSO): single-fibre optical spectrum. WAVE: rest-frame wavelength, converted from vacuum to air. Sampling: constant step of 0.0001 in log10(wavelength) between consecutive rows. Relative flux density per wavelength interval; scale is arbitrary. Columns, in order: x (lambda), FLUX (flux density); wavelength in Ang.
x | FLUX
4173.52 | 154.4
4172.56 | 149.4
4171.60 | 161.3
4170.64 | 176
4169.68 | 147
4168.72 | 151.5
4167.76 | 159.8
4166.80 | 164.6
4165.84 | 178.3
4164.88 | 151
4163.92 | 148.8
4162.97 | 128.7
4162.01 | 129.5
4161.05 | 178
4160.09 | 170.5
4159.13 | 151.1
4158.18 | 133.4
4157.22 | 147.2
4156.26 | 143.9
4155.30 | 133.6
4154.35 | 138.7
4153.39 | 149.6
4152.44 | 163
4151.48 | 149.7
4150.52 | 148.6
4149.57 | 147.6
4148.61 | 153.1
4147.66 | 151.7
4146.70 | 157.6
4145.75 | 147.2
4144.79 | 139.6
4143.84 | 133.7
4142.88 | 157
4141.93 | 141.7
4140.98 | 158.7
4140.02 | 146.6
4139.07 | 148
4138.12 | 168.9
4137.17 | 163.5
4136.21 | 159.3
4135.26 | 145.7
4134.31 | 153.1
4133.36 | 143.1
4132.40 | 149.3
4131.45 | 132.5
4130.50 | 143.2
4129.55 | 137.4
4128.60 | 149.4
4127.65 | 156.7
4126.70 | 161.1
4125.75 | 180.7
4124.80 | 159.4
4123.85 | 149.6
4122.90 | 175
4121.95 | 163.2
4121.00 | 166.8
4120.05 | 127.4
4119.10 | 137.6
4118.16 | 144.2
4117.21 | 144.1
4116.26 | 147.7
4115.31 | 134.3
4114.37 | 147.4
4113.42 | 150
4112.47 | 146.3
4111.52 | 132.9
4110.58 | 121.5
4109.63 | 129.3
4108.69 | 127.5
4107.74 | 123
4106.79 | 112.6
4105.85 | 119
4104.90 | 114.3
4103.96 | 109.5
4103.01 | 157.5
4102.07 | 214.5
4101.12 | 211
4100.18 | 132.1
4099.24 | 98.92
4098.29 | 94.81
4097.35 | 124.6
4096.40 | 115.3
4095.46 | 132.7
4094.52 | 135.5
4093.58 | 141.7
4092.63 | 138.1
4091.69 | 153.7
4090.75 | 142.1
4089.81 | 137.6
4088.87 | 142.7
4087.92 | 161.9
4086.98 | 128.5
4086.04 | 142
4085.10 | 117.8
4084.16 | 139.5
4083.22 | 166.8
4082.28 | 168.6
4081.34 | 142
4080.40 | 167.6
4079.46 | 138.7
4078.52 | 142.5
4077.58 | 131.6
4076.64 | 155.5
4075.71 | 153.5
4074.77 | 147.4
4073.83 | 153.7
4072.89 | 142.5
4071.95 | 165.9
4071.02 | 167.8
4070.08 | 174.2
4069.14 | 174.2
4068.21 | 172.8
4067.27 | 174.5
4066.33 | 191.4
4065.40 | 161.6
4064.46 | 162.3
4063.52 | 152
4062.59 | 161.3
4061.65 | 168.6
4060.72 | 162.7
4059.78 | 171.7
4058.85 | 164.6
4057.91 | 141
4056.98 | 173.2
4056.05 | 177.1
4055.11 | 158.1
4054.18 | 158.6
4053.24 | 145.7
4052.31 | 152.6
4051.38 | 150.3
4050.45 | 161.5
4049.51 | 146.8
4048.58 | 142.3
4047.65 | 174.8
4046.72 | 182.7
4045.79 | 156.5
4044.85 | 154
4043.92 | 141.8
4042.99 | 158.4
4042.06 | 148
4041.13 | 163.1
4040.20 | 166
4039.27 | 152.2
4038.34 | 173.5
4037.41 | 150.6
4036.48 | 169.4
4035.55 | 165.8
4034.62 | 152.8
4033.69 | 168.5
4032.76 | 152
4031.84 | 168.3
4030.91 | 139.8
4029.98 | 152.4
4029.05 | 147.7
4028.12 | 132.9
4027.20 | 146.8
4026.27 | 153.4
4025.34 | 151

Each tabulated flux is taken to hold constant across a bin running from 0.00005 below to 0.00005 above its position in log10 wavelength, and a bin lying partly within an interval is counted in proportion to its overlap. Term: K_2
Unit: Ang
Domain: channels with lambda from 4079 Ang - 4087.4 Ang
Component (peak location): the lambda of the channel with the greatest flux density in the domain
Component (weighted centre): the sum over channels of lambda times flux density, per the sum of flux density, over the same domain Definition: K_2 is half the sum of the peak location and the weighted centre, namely 4082.7 Ang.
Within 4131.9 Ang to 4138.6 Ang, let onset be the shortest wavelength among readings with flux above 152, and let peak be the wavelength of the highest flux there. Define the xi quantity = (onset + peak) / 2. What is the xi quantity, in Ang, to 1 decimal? 4136.2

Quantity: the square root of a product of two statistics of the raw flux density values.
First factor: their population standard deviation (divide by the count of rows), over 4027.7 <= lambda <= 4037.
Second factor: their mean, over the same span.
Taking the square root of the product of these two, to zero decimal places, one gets 43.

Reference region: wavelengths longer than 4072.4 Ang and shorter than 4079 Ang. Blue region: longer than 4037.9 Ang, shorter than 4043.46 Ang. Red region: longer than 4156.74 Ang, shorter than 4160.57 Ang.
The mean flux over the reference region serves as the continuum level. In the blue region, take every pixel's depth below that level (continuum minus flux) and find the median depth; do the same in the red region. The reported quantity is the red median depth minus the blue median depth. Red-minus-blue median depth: 12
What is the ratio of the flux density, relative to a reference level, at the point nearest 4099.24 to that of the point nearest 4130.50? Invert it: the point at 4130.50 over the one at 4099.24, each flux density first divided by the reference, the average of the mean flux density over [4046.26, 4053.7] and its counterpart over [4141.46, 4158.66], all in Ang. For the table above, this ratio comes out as 1.45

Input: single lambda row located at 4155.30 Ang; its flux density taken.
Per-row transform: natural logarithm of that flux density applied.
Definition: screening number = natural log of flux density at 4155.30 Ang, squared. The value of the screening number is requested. 24.0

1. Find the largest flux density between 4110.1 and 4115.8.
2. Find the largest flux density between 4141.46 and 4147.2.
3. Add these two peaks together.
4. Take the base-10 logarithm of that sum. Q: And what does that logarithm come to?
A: 2.49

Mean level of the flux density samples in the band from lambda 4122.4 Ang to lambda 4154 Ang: 152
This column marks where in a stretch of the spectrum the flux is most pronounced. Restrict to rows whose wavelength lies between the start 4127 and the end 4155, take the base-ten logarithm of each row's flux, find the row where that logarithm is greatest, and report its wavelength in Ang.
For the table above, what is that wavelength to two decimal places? 4138.12 Ang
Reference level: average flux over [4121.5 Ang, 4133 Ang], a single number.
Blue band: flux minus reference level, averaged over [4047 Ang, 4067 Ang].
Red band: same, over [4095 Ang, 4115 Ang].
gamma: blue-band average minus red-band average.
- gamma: 27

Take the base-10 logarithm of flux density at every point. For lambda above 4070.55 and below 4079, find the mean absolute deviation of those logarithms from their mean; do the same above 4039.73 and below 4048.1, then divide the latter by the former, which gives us 1.0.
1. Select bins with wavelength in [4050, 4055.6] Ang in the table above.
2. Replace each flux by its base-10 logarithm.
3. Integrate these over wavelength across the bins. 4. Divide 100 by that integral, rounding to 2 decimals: 8.16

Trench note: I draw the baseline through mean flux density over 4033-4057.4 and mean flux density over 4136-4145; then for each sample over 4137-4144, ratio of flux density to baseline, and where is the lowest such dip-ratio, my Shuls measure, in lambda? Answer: 4143.84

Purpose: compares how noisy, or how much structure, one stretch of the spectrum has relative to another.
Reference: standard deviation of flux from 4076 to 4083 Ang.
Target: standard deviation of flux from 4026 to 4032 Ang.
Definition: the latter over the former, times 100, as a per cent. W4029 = 77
